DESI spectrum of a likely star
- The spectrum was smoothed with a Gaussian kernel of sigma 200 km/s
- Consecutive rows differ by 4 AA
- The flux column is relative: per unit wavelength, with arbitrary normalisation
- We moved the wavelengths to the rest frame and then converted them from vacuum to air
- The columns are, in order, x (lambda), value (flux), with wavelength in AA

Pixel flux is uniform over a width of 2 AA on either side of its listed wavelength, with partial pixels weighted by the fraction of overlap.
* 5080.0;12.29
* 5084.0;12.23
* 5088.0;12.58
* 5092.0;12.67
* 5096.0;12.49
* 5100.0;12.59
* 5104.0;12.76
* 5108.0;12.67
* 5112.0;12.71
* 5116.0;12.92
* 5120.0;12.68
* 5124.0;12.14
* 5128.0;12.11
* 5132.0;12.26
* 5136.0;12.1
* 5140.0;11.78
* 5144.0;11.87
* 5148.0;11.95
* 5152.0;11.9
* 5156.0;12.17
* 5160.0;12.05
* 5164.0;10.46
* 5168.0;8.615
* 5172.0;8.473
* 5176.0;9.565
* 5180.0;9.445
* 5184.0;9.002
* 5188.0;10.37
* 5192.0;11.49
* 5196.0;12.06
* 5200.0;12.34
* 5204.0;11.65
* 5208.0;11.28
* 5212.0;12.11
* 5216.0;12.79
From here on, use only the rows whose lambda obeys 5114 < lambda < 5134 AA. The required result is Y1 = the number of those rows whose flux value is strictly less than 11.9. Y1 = 0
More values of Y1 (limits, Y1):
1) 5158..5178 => 4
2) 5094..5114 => 0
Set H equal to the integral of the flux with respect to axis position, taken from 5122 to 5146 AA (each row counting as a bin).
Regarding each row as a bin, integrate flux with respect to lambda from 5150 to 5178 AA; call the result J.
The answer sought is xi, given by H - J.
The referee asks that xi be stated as -4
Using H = 289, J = 293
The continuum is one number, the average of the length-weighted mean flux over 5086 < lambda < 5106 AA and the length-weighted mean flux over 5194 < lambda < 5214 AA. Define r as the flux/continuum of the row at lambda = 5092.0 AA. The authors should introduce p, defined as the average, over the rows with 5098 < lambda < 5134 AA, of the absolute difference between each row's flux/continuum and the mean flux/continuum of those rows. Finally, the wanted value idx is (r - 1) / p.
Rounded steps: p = 0.0200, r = 1.03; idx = 1.7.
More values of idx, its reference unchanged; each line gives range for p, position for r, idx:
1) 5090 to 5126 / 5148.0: -2.1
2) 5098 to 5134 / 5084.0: -0.1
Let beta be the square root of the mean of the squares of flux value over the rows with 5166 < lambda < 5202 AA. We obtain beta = 10.2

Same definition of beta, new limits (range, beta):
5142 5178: 10.9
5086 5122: 12.7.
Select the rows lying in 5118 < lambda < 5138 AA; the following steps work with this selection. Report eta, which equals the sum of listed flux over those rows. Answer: 61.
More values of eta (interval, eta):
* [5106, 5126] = 63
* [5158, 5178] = 49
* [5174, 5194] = 50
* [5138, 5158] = 60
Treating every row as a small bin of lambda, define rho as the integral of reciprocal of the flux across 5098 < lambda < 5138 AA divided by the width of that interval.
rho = 0.080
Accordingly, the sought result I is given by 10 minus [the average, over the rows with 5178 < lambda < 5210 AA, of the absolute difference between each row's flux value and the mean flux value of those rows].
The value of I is 8.99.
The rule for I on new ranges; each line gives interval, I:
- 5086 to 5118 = 9.91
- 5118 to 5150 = 9.81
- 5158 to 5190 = 9.09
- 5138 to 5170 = 9.09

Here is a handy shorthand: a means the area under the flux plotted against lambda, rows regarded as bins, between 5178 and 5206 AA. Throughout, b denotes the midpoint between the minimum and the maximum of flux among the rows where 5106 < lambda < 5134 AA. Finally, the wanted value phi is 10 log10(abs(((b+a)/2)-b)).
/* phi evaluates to 21.7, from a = 305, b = 12.5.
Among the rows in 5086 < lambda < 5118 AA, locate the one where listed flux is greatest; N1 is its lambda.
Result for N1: 5116.0 AA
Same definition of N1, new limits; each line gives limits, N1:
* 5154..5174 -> 5156.0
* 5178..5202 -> 5200.0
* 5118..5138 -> 5120.0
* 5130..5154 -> 5132.0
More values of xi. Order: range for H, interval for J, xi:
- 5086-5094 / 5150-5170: -120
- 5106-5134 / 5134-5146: 207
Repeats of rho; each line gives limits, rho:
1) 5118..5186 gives 0.092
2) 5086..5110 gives 0.079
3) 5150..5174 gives 0.096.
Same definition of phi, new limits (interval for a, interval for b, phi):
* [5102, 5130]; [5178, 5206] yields 22.3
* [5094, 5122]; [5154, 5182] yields 22.4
